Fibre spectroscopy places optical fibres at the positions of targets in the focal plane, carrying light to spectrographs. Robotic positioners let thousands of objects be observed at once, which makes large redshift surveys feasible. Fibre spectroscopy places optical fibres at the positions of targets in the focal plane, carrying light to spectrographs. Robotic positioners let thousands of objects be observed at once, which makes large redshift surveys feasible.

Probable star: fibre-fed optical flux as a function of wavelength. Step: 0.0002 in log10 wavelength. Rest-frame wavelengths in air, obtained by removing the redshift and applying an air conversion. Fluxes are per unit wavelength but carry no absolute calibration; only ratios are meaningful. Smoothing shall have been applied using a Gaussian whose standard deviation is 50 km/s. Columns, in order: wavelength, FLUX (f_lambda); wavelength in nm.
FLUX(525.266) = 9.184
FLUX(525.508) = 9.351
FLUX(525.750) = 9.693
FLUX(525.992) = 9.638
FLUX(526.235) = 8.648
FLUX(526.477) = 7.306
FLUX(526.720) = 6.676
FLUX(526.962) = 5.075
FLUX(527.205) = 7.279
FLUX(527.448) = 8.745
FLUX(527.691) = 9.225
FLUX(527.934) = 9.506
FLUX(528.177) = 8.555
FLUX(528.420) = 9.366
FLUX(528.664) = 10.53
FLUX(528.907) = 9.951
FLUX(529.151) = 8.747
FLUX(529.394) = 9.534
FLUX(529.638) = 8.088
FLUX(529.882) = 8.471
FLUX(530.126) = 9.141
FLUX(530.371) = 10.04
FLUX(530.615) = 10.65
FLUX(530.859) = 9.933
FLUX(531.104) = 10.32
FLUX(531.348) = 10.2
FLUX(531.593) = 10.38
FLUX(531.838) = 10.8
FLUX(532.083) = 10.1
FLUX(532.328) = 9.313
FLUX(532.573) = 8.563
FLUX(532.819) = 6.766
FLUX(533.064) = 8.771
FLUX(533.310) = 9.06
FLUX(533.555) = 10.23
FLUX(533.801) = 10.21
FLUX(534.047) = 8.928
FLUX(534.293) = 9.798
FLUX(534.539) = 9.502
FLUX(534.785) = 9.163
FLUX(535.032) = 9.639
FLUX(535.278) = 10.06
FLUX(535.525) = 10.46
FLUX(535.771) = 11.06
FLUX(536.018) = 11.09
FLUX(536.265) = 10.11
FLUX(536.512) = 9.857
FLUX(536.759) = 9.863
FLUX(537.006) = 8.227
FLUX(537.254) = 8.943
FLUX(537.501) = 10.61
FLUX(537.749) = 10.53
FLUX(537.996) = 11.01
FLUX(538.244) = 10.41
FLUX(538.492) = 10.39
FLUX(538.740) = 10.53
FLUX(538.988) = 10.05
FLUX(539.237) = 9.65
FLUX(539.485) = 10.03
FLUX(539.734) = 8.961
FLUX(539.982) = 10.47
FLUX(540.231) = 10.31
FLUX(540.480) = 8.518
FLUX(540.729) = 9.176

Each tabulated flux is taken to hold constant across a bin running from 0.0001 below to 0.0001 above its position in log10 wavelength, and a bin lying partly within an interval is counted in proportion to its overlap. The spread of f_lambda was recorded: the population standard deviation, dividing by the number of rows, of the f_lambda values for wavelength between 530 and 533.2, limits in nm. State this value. 1.06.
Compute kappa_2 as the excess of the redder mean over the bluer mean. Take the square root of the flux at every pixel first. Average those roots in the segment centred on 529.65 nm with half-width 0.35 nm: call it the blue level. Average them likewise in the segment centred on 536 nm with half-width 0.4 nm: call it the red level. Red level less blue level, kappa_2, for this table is 0.3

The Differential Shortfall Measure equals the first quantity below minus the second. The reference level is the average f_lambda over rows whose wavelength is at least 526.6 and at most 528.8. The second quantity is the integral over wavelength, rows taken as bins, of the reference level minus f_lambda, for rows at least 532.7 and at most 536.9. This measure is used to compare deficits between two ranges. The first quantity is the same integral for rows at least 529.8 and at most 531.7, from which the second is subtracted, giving 2.6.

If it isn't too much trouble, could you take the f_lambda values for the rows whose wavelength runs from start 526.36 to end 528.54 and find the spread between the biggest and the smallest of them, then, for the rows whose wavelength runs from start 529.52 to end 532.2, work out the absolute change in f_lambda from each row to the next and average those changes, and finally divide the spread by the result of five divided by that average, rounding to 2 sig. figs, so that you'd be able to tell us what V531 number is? 0.45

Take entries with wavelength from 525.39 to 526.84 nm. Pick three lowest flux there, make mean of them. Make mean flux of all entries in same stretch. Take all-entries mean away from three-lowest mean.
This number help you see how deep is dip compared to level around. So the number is -1.0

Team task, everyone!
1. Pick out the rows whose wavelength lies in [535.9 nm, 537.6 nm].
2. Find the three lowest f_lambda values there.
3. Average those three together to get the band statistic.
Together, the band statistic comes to 9.0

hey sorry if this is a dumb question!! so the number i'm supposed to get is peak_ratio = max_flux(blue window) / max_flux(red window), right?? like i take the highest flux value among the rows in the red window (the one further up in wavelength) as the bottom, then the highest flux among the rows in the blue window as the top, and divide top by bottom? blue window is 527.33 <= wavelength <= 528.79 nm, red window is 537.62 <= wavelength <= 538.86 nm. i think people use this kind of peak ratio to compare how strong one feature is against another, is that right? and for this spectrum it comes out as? 0.956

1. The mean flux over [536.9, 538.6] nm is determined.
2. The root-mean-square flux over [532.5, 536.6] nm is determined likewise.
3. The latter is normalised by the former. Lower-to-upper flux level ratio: 0.96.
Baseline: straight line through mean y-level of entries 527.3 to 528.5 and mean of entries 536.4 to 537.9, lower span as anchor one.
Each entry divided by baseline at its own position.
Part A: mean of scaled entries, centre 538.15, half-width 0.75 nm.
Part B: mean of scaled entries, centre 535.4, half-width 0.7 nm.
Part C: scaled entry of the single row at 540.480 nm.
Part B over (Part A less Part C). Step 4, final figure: 4.8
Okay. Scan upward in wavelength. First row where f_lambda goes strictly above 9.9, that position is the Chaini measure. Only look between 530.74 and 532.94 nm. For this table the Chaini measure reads 530.859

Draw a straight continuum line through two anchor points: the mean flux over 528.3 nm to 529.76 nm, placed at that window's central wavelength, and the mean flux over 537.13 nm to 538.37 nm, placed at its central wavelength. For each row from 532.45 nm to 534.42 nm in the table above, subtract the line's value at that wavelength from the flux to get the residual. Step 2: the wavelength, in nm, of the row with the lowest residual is 532.819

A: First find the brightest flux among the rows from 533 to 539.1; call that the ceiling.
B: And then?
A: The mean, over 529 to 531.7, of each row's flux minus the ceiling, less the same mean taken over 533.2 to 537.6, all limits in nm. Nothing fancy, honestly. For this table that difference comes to -0.23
